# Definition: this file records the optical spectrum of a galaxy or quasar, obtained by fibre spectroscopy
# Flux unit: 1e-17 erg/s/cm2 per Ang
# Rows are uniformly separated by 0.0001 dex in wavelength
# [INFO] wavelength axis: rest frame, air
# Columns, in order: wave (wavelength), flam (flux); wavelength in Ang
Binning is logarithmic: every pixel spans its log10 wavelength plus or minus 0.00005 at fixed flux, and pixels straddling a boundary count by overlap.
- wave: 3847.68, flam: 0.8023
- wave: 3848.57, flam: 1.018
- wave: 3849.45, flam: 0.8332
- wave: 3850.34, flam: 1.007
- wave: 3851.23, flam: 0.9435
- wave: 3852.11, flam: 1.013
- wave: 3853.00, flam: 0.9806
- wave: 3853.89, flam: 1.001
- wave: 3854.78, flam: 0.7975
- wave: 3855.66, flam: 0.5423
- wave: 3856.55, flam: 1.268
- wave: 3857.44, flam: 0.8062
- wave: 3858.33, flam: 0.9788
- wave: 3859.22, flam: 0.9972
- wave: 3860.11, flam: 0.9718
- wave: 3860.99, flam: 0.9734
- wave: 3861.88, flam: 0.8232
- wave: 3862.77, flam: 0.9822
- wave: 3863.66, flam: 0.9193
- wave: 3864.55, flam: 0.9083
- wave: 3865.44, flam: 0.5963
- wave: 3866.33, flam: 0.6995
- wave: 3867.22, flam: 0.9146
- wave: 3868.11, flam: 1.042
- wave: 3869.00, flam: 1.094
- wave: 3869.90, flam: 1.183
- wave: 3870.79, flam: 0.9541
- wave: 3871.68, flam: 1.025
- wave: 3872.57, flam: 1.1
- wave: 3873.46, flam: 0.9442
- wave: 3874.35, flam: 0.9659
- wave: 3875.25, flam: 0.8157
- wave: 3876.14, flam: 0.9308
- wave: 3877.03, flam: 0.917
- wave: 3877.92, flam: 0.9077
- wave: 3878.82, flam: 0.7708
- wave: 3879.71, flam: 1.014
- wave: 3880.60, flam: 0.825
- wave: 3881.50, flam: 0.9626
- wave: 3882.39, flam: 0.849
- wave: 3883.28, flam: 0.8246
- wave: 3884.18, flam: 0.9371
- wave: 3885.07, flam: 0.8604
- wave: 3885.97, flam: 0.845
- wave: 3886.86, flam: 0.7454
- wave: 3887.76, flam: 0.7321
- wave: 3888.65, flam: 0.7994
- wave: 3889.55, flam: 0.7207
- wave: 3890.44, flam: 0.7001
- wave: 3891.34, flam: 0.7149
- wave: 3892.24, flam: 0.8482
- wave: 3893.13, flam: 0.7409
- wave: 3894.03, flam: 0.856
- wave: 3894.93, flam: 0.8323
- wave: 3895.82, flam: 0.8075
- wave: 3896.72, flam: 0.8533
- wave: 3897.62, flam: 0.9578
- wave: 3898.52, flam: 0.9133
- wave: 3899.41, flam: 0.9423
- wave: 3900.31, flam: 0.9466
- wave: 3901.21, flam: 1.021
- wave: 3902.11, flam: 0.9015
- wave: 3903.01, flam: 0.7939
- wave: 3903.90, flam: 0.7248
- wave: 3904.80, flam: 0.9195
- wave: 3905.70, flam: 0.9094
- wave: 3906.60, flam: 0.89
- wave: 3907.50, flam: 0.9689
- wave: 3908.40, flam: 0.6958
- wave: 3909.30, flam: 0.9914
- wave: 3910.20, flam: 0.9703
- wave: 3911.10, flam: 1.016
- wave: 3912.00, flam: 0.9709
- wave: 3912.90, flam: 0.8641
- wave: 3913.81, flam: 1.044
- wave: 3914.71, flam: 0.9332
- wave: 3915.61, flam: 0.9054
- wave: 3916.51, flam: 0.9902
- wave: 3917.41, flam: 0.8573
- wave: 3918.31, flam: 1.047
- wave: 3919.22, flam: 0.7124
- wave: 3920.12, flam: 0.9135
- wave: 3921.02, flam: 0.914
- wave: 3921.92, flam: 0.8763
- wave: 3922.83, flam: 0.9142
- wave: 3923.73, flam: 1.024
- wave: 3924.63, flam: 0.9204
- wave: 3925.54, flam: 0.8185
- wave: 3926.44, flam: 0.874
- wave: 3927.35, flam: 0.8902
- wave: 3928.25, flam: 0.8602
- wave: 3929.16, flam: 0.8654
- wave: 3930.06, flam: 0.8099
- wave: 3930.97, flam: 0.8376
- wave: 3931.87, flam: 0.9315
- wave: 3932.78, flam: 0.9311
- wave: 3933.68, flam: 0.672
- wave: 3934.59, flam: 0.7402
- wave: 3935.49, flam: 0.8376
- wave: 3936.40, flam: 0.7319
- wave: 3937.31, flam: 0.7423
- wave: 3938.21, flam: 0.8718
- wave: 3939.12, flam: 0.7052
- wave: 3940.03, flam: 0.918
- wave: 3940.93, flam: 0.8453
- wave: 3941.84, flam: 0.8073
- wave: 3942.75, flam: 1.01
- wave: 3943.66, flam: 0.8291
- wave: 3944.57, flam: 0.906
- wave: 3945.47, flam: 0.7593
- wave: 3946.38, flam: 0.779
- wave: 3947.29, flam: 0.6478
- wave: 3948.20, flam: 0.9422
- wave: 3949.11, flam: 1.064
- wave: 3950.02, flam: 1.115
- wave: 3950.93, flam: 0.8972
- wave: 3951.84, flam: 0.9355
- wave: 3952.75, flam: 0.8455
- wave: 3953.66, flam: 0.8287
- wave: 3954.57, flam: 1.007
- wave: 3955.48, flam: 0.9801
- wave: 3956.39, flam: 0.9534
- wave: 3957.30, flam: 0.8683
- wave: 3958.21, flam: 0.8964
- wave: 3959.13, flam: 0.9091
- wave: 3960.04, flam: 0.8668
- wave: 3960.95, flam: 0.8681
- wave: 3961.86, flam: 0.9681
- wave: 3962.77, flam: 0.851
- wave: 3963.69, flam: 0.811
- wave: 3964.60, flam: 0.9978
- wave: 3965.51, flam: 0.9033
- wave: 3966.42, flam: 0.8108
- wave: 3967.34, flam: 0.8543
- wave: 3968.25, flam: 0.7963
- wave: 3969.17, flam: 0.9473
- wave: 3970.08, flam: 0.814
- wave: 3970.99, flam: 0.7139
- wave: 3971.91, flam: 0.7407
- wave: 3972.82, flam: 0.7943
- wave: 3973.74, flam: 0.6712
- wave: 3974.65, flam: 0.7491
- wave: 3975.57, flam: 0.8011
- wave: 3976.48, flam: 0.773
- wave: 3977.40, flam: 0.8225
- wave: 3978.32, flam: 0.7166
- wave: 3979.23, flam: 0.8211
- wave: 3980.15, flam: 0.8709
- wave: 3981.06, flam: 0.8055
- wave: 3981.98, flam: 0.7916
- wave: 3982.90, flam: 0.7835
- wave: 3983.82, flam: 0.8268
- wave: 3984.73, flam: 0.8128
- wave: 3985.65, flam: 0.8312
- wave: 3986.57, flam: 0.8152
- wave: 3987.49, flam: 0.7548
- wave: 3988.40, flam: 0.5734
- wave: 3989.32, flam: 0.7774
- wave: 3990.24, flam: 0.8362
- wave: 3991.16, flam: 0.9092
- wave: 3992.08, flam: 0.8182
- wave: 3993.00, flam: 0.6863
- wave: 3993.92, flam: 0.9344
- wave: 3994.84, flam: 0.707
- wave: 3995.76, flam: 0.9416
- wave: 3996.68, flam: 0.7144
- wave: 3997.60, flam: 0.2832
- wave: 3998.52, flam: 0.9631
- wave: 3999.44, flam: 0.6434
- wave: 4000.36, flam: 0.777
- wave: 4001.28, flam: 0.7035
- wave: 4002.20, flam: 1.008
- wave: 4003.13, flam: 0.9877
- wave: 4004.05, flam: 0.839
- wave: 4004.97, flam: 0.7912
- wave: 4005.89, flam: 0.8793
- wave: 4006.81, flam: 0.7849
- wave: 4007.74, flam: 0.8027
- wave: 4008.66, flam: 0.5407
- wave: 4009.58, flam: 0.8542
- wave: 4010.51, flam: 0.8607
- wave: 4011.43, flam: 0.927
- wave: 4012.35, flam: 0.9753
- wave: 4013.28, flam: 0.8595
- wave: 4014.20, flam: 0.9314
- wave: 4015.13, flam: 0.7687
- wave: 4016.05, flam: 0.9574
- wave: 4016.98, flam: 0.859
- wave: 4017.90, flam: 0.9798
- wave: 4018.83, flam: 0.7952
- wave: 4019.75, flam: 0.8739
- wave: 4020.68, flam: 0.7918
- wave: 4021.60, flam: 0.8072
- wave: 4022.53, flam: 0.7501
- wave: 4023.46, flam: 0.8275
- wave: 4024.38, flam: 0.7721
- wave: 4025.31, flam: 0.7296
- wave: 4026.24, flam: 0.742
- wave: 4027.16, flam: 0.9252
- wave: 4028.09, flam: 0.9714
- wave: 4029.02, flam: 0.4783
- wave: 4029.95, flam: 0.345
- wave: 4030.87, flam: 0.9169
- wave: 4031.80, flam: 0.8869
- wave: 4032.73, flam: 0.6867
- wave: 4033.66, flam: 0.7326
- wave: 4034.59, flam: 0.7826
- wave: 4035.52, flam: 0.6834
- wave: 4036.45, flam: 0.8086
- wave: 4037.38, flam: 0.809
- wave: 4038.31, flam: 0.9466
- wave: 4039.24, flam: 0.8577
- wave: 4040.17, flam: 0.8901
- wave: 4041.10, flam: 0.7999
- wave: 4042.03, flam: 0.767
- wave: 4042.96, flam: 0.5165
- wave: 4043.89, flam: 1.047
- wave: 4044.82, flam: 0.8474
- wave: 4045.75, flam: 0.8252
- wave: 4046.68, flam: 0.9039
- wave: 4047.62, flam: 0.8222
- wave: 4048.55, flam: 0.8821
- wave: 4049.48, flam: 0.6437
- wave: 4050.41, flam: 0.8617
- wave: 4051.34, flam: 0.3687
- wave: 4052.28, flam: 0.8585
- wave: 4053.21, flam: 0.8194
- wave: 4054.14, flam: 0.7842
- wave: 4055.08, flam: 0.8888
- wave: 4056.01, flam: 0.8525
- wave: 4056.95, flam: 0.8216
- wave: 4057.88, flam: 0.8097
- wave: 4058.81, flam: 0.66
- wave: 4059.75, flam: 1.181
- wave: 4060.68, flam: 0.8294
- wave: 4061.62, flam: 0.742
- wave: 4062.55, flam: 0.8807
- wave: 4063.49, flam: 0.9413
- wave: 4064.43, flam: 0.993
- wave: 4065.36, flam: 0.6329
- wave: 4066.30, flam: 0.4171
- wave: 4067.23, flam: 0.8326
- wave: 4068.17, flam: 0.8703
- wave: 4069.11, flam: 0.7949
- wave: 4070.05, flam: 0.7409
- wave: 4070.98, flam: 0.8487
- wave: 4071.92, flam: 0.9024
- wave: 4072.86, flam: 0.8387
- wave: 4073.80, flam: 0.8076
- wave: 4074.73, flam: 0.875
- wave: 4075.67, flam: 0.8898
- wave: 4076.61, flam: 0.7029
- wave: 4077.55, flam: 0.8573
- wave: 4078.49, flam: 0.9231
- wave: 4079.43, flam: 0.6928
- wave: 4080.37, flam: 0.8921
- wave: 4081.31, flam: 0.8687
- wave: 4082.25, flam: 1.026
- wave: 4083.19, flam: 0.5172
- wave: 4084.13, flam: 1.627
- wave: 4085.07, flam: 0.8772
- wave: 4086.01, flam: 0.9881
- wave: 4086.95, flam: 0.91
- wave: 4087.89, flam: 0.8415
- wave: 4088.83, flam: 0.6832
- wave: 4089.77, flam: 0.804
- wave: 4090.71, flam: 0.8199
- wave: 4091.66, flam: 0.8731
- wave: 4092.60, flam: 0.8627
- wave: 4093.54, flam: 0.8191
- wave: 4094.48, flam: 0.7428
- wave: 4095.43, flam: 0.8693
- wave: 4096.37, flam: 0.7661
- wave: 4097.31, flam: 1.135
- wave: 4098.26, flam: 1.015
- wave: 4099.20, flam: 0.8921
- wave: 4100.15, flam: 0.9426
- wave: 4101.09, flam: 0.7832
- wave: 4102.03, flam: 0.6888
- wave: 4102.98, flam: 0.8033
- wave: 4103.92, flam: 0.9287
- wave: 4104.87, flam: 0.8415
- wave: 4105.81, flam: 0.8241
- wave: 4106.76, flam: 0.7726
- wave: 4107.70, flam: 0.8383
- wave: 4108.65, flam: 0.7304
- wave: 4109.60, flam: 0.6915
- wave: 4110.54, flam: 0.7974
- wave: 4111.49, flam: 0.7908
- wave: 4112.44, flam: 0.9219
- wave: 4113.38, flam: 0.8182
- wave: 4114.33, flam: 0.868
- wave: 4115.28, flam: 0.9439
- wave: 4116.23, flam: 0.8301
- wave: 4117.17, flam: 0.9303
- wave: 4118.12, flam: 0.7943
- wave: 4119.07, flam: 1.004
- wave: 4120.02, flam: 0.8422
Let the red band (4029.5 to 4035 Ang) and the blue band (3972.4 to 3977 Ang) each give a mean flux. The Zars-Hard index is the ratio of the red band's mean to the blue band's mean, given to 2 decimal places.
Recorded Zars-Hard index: 0.96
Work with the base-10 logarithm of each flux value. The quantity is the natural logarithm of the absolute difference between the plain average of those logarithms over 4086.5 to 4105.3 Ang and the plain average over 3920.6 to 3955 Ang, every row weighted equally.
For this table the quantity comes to -4.9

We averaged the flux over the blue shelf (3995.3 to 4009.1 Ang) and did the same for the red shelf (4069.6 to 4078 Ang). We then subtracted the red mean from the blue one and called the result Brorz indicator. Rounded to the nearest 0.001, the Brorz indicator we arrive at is -0.052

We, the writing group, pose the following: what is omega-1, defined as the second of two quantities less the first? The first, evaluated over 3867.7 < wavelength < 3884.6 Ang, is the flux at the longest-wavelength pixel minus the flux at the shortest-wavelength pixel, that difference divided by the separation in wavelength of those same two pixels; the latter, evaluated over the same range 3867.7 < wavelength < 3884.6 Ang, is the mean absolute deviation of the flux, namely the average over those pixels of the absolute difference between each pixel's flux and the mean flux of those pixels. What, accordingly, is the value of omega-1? 0.089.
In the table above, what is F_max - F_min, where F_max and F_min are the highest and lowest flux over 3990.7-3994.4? 0.248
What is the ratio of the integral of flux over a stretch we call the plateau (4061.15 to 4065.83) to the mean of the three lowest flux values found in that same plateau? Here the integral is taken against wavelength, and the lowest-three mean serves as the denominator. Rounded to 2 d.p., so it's 5.21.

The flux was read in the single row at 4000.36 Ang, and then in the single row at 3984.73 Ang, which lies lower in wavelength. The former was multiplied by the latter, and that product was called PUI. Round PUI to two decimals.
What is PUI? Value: 0.63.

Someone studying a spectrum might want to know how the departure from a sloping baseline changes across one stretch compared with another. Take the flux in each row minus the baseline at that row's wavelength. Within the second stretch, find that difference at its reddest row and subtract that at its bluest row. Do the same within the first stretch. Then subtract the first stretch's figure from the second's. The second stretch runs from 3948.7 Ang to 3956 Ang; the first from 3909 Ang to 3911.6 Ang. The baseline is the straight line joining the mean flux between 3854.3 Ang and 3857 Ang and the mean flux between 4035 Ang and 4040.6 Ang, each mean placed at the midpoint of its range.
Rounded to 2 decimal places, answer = -0.11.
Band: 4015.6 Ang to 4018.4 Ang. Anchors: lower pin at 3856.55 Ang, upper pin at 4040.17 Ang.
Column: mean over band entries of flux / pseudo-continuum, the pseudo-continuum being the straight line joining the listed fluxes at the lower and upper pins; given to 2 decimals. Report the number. 0.99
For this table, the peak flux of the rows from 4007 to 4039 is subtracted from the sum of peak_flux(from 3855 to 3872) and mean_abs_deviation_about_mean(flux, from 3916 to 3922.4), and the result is 0.36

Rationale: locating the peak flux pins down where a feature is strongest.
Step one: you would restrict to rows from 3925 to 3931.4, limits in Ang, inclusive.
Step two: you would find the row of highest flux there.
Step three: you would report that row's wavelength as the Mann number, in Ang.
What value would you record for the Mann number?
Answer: 3927.35 Ang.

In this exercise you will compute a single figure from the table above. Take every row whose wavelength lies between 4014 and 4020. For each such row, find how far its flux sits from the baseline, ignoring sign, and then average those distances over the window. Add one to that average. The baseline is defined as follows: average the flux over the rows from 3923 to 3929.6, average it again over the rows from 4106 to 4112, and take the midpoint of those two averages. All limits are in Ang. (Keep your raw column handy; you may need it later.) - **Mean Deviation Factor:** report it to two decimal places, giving 1.08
